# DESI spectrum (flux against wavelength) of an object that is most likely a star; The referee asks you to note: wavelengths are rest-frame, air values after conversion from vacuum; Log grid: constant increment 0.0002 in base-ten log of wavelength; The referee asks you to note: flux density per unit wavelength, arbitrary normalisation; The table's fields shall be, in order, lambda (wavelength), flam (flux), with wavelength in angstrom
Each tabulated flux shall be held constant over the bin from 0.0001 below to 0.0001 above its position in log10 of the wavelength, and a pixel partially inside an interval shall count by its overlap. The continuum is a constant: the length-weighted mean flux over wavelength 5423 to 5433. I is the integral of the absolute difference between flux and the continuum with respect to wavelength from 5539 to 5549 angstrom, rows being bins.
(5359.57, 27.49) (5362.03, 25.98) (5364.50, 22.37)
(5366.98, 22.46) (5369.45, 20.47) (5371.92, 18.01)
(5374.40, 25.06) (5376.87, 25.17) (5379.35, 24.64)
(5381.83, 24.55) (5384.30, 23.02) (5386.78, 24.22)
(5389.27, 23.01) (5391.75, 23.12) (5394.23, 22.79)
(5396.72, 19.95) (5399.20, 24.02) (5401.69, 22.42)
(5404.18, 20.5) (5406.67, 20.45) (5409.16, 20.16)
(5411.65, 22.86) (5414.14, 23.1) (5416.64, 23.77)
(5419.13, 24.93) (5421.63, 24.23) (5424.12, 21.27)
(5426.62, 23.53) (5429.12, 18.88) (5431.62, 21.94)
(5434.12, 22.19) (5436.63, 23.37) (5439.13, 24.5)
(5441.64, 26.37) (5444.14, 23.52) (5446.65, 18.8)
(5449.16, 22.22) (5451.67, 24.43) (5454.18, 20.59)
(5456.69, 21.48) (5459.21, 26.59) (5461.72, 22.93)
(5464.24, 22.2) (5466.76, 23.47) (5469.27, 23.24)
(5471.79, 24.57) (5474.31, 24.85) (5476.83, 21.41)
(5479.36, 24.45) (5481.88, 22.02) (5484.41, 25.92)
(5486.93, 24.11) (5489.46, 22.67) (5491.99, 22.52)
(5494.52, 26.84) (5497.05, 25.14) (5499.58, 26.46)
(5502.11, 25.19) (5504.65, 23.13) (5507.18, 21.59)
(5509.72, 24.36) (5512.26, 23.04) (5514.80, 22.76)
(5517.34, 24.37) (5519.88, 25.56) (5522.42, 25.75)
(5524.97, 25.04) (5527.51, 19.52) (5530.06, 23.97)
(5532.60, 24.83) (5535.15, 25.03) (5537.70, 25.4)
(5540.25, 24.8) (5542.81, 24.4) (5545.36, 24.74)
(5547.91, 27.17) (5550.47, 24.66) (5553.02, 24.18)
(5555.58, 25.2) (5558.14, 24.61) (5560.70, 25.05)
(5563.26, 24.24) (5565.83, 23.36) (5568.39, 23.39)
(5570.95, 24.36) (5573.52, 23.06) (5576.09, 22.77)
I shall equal 38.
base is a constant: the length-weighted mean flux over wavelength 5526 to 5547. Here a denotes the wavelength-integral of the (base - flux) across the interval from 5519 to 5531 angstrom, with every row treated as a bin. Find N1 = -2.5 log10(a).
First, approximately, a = 3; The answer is -1.2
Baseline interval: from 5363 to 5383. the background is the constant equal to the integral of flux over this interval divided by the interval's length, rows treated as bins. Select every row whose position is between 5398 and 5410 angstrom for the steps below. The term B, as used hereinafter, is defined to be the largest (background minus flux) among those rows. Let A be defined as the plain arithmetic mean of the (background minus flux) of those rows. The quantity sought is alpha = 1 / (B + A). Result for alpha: 0.25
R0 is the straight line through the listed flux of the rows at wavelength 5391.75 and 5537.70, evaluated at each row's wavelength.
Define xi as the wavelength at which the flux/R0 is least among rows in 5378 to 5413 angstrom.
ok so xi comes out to 5396.72 angstrom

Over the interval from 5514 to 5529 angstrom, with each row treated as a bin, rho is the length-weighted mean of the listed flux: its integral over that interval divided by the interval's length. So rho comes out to 23.9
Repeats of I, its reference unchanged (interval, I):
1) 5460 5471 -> 19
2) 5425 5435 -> 15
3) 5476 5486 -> 21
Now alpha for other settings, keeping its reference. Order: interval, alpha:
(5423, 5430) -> 0.18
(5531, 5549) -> -0.26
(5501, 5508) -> 1.19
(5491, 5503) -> -0.50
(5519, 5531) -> 0.44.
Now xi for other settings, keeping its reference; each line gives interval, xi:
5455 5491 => 5476.83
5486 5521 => 5507.18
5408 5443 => 5429.12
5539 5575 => 5573.52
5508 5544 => 5527.51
